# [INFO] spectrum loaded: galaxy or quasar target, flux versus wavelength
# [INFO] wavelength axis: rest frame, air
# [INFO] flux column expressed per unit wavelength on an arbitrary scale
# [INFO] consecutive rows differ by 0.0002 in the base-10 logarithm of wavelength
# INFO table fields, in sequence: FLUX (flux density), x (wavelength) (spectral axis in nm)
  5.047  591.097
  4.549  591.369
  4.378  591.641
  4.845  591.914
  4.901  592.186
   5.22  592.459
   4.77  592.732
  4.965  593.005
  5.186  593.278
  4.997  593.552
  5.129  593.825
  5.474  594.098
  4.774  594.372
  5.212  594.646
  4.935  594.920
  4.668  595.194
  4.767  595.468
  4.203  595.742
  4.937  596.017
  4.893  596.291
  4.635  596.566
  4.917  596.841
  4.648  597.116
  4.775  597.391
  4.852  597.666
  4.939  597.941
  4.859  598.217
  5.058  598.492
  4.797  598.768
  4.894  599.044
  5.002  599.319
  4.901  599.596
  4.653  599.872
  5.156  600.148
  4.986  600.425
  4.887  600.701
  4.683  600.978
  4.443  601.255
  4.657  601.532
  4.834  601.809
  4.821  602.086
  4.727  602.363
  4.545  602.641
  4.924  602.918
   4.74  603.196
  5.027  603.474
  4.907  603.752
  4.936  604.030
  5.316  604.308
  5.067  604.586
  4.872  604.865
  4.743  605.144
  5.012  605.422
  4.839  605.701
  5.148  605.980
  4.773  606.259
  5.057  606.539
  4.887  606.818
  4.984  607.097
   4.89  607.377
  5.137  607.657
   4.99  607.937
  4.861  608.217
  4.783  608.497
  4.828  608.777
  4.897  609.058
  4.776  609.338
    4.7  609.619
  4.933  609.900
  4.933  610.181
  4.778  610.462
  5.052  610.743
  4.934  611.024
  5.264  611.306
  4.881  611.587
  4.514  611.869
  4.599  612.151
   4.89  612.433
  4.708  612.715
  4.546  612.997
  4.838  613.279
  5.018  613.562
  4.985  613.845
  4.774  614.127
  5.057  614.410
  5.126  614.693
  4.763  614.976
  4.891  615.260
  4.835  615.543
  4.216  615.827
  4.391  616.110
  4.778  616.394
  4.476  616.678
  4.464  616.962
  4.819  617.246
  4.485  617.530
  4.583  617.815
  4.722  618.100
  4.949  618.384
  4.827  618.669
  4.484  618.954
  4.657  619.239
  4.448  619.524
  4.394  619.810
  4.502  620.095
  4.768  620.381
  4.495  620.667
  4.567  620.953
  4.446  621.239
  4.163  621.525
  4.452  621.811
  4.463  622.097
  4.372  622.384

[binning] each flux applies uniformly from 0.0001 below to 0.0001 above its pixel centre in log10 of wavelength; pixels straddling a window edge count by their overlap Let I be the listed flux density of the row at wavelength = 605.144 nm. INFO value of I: 4.743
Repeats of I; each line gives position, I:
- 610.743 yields 5.052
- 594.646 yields 5.212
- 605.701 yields 4.839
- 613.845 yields 4.985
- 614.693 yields 5.126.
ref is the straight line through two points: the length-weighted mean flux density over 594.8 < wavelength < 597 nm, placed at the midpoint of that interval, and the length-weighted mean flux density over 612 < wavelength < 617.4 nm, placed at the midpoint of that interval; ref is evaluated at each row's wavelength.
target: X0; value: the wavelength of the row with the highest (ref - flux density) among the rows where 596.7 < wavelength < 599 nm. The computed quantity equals 597.116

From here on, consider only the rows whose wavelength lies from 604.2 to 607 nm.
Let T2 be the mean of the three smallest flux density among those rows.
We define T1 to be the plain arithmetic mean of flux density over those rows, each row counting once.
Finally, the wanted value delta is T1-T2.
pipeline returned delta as 0.19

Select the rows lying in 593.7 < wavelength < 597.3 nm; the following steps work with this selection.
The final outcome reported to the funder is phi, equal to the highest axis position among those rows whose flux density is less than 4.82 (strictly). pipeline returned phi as 597.116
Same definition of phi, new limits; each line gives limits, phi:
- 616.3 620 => 619.810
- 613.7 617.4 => 617.246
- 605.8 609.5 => 609.338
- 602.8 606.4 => 606.259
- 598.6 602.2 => 601.532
